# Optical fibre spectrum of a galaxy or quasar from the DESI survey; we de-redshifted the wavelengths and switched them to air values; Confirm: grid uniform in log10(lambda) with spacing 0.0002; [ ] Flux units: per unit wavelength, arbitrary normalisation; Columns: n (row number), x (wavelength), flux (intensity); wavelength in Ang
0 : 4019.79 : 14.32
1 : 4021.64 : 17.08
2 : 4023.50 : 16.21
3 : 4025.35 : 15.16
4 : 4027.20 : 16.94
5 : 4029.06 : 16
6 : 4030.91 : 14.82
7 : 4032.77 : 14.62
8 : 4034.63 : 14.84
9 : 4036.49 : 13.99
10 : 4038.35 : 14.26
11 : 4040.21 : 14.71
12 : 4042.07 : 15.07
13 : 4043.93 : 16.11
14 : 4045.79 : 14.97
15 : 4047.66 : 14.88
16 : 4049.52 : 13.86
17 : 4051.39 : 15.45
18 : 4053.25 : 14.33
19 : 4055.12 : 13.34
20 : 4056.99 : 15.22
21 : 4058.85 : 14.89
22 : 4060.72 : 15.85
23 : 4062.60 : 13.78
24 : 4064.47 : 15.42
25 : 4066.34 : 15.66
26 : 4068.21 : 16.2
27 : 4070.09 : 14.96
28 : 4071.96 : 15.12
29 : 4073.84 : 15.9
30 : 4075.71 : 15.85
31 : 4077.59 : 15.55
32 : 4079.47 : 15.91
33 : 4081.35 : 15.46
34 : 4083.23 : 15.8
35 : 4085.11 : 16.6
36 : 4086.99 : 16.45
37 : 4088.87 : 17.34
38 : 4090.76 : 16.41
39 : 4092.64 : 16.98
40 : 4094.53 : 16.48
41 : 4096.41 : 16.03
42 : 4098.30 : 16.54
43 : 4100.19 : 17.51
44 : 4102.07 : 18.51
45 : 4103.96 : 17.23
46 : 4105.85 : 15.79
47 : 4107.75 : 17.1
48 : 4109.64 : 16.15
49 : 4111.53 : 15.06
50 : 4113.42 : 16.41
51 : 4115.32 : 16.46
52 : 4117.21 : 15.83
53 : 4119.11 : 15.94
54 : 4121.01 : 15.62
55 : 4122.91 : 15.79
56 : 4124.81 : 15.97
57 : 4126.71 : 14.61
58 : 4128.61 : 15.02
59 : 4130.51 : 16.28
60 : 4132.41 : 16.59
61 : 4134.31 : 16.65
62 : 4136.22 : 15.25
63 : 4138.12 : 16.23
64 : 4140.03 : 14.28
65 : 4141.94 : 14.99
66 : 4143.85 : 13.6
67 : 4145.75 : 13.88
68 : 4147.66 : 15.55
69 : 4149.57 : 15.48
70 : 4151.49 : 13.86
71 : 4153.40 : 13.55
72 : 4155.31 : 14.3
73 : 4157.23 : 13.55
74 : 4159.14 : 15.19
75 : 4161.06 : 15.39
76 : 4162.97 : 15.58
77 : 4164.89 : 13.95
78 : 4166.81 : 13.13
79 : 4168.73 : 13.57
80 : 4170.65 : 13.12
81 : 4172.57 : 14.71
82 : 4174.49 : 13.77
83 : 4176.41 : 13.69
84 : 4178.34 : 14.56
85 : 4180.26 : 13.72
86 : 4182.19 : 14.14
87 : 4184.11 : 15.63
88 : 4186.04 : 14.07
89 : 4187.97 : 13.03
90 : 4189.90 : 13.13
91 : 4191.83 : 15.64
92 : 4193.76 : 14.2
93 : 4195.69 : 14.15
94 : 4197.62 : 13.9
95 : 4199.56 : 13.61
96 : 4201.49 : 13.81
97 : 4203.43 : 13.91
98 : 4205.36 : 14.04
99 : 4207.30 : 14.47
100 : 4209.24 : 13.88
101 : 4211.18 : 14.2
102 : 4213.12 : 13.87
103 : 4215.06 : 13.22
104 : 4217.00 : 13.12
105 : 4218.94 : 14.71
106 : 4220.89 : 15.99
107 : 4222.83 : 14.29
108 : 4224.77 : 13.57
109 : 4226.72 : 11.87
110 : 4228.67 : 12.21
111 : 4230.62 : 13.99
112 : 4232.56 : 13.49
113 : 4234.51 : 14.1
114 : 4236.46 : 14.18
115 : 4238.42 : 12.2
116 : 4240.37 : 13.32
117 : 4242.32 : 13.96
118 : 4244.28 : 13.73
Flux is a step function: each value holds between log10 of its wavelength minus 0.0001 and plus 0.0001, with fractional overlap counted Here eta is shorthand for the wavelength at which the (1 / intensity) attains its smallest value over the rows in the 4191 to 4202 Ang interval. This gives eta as 4191.83 Ang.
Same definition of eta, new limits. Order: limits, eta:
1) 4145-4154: 4147.66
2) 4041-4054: 4043.93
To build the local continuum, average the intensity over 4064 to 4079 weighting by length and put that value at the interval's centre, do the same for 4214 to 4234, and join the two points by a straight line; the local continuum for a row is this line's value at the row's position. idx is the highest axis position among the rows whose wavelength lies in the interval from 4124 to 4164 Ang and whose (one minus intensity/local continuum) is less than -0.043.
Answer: 4162.97 Ang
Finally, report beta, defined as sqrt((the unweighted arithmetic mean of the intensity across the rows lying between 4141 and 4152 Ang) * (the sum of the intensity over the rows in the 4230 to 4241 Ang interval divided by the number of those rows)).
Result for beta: 14.0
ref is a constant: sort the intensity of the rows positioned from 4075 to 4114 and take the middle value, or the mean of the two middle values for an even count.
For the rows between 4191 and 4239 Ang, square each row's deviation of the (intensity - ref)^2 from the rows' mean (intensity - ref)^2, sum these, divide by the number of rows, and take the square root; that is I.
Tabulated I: 4.8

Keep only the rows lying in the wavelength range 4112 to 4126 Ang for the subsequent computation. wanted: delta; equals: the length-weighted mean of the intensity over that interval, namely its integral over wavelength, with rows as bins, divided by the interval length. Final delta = 15.9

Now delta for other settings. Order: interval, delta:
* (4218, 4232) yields 13.8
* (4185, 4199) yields 14.0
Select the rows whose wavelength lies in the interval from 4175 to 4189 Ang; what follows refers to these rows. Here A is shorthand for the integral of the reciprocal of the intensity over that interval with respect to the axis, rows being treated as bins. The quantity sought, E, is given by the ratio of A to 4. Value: 0.25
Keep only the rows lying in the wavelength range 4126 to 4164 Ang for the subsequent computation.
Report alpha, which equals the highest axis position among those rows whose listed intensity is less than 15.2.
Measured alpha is 4159.14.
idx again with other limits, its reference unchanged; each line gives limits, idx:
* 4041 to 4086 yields 4085.11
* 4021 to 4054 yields 4027.20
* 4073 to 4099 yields 4098.30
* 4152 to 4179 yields 4162.97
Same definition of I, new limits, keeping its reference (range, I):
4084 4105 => 1.2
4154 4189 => 3.4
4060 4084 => 1.8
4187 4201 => 3.5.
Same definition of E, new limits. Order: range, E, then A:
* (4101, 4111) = 0.15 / 0.59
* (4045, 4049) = 0.07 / 0.27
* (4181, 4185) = 0.07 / 0.27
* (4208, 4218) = 0.18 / 0.73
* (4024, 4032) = 0.13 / 0.51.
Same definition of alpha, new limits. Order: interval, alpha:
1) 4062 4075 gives 4071.96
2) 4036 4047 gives 4045.79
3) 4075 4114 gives 4111.53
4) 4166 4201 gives 4199.56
